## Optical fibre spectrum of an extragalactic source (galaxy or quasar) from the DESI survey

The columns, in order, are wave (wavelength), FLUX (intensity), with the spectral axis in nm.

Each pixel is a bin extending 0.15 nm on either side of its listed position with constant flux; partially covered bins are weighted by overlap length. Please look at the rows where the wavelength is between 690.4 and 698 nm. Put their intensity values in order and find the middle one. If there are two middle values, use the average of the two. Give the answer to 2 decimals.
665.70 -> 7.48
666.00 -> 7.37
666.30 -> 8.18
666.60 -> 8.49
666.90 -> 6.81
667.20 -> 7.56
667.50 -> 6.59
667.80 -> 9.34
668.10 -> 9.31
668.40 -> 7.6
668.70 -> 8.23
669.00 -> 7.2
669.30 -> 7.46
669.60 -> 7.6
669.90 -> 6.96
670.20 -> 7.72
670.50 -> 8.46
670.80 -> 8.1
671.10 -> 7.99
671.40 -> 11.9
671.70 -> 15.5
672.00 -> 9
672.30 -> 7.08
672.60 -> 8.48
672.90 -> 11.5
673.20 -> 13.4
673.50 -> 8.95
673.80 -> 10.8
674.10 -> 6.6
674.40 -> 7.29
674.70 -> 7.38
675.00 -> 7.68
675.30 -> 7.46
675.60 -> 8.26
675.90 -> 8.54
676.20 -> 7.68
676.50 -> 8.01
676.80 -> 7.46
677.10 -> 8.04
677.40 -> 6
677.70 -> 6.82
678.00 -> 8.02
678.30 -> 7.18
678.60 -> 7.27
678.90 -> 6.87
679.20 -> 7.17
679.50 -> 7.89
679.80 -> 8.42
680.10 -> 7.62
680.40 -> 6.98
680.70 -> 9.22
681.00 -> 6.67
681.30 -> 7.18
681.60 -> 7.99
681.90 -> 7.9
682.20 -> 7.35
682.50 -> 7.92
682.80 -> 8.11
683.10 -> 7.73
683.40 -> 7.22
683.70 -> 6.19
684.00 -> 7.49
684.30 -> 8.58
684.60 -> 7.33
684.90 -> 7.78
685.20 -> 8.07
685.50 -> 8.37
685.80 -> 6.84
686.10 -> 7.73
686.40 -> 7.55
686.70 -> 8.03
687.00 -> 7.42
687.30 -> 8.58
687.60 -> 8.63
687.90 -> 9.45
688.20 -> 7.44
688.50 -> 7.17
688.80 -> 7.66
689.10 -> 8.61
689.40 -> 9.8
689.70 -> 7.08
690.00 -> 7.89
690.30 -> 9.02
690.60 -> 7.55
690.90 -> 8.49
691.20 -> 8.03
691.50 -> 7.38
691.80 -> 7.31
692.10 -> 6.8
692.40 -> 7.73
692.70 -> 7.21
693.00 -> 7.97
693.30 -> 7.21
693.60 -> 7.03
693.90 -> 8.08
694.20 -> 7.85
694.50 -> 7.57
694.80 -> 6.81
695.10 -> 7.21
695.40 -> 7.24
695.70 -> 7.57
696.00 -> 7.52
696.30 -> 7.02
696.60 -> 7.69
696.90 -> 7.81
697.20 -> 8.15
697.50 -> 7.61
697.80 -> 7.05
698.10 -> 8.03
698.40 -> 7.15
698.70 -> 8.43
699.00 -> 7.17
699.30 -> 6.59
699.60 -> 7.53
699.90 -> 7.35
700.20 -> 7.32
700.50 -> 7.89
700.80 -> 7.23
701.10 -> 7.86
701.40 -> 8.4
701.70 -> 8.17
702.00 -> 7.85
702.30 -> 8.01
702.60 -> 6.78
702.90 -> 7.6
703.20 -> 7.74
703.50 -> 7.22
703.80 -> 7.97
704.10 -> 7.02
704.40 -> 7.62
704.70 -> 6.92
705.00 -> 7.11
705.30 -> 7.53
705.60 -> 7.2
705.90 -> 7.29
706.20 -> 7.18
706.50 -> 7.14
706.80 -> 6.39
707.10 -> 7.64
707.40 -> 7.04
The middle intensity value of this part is 7.55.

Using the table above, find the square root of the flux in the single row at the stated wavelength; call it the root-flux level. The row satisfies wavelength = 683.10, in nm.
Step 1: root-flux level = 2.78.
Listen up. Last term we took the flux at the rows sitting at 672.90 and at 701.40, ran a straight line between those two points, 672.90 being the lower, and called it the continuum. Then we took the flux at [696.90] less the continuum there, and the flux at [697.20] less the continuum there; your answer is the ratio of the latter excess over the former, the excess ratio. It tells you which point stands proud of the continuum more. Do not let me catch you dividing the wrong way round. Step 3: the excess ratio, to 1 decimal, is 0.7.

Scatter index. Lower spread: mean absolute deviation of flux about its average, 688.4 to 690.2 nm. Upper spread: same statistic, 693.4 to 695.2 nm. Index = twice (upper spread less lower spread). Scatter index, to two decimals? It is -0.74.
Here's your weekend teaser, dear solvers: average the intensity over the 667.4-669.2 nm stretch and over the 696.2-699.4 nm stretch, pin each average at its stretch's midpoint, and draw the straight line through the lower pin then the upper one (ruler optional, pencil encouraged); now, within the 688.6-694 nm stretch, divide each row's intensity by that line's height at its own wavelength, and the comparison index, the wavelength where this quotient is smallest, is 692.10 nm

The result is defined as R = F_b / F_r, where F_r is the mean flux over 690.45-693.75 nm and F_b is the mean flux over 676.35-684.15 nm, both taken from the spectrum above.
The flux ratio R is 1.00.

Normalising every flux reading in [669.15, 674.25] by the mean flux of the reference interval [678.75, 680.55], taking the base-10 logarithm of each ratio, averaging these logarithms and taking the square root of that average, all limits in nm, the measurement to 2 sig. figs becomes 0.28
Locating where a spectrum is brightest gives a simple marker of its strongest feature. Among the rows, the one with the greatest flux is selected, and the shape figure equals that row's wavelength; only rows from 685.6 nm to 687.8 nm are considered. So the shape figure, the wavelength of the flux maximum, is 687.60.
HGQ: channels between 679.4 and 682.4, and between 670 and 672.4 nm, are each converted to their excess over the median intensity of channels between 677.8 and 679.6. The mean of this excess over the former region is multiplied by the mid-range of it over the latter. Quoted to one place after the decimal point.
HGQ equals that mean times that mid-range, 2.0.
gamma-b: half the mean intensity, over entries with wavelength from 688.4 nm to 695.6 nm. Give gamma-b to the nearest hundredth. 3.85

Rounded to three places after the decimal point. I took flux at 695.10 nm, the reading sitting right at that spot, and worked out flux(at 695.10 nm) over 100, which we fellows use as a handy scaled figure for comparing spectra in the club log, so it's 0.072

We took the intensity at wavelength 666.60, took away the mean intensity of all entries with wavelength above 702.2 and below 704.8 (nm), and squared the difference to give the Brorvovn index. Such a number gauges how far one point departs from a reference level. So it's 1.1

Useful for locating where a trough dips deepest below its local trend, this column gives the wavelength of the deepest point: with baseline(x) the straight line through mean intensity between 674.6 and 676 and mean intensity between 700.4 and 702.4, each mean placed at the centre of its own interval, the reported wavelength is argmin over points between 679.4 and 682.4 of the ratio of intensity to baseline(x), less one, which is 681.00 nm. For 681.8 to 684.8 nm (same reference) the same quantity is 683.70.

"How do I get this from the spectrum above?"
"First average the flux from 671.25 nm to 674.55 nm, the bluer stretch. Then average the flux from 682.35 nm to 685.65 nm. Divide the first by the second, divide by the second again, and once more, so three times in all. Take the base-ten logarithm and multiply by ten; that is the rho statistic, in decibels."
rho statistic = -16.6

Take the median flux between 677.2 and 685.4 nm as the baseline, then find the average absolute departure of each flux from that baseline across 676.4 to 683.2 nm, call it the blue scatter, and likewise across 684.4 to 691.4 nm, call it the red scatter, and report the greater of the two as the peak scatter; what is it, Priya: 0.68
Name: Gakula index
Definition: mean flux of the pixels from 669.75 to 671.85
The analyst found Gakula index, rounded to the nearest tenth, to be 9.5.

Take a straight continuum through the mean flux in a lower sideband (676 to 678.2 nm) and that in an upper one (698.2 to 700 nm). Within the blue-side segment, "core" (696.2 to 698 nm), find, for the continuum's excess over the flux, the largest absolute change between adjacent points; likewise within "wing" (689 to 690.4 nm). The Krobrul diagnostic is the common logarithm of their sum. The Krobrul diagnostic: 0.5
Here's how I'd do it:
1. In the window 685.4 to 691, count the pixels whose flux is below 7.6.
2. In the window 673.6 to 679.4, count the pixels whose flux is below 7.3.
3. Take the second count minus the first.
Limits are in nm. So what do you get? 1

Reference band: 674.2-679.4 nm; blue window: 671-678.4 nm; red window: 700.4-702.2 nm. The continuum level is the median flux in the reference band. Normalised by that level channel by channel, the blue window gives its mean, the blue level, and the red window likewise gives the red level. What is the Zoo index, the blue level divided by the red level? 1.10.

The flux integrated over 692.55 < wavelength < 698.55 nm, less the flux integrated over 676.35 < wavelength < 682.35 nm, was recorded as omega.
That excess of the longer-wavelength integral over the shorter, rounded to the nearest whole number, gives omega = 0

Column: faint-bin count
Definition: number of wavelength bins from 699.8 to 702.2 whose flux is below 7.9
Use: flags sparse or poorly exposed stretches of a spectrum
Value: 6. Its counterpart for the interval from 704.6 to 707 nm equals 8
